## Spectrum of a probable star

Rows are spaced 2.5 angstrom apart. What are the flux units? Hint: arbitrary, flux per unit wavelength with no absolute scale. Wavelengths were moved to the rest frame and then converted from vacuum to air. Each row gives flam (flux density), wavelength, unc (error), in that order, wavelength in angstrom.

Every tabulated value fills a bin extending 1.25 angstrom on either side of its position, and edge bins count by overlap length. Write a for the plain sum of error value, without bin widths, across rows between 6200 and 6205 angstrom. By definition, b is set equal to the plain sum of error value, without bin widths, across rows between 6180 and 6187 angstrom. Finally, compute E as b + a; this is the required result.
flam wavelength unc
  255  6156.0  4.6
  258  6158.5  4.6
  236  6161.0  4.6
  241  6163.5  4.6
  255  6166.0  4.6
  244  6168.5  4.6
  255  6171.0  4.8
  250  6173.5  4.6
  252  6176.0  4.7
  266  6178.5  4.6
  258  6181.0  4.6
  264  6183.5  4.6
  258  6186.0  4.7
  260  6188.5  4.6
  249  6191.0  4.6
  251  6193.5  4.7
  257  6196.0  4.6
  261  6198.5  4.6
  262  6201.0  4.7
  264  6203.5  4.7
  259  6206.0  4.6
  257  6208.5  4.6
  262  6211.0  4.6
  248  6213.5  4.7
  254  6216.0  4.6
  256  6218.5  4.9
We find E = 23.3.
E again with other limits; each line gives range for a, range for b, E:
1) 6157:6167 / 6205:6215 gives 36.9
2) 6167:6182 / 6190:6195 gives 37.2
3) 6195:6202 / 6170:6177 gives 28.0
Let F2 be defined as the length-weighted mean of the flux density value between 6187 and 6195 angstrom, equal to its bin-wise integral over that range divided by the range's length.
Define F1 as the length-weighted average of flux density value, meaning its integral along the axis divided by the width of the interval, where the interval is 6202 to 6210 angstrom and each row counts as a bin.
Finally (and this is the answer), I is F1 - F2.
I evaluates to 7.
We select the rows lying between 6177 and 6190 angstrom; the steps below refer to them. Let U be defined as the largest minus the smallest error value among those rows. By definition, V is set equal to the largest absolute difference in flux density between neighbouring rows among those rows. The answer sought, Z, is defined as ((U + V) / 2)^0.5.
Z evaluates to 2.01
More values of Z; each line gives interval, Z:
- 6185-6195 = 2.36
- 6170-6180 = 2.66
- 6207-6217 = 2.66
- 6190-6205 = 1.75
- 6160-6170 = 2.65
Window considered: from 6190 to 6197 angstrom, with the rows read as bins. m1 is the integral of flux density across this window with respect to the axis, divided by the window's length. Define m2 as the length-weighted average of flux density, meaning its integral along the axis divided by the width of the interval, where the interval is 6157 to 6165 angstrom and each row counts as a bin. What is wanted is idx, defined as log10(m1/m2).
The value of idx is 0.012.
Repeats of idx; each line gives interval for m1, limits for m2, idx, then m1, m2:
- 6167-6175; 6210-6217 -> -0.008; 250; 254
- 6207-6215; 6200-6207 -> -0.010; 256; 262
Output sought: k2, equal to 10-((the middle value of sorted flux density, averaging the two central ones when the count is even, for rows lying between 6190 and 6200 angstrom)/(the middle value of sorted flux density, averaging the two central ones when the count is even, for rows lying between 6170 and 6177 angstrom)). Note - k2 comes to 8.99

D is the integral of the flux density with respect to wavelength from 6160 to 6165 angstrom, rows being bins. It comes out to 1197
